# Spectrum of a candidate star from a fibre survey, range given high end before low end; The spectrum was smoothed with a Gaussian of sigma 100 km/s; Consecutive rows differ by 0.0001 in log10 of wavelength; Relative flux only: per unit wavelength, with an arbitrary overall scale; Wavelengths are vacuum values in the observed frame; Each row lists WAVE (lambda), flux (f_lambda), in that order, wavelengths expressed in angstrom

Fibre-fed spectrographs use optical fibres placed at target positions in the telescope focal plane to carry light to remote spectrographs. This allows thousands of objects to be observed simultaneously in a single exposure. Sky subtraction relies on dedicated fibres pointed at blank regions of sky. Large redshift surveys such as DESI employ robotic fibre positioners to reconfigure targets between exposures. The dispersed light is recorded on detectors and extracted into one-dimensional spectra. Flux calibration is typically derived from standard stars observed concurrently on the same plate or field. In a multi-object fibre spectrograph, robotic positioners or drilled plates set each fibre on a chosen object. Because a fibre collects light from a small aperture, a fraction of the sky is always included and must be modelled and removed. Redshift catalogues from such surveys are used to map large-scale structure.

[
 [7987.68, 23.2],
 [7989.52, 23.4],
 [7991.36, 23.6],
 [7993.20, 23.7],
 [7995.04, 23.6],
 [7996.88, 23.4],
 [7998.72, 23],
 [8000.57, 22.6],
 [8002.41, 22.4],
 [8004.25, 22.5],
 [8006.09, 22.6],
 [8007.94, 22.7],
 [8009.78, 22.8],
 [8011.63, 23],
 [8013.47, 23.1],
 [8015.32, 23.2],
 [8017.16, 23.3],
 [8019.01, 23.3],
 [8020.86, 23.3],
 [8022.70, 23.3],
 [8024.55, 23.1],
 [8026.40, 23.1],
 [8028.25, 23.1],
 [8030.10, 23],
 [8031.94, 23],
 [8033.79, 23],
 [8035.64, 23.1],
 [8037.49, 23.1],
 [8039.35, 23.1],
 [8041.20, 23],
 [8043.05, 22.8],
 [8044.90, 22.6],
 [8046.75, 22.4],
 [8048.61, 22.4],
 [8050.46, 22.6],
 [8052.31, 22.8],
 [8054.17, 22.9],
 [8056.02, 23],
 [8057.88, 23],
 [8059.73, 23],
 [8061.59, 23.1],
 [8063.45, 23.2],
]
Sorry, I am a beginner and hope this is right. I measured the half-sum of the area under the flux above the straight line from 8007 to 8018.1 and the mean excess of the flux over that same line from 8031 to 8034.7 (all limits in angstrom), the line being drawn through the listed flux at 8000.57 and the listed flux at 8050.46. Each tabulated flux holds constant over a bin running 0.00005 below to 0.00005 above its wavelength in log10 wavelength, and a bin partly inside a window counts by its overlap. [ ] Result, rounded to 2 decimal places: 2.51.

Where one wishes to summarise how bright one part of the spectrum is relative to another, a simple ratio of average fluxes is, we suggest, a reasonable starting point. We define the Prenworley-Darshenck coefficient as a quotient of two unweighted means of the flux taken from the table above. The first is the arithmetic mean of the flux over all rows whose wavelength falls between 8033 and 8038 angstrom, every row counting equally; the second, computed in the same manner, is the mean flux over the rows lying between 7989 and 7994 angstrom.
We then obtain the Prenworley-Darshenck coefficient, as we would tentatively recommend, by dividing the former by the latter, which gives 0.98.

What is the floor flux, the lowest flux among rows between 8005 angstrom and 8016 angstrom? 22.6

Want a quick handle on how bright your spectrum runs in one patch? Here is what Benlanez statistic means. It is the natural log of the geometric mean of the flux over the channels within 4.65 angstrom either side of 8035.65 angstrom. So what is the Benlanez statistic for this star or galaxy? 3.138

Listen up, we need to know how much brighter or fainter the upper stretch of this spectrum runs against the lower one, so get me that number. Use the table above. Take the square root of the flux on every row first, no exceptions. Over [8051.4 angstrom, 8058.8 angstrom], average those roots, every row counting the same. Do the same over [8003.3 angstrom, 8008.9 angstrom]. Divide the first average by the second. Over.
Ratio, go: 1.01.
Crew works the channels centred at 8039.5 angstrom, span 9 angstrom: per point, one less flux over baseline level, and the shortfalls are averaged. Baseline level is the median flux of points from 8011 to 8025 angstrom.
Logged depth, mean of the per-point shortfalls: 0.010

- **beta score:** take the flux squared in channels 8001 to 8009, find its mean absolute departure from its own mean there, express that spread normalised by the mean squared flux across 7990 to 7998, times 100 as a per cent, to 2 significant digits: 0.81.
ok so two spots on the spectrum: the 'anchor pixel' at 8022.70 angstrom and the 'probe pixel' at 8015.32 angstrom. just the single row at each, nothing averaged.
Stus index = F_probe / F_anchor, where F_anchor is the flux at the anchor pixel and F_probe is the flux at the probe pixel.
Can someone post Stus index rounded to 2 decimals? 1.00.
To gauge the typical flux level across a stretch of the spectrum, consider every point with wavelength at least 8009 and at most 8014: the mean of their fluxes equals 23.0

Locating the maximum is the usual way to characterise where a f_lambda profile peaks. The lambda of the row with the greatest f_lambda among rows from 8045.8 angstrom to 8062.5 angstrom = 8061.59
